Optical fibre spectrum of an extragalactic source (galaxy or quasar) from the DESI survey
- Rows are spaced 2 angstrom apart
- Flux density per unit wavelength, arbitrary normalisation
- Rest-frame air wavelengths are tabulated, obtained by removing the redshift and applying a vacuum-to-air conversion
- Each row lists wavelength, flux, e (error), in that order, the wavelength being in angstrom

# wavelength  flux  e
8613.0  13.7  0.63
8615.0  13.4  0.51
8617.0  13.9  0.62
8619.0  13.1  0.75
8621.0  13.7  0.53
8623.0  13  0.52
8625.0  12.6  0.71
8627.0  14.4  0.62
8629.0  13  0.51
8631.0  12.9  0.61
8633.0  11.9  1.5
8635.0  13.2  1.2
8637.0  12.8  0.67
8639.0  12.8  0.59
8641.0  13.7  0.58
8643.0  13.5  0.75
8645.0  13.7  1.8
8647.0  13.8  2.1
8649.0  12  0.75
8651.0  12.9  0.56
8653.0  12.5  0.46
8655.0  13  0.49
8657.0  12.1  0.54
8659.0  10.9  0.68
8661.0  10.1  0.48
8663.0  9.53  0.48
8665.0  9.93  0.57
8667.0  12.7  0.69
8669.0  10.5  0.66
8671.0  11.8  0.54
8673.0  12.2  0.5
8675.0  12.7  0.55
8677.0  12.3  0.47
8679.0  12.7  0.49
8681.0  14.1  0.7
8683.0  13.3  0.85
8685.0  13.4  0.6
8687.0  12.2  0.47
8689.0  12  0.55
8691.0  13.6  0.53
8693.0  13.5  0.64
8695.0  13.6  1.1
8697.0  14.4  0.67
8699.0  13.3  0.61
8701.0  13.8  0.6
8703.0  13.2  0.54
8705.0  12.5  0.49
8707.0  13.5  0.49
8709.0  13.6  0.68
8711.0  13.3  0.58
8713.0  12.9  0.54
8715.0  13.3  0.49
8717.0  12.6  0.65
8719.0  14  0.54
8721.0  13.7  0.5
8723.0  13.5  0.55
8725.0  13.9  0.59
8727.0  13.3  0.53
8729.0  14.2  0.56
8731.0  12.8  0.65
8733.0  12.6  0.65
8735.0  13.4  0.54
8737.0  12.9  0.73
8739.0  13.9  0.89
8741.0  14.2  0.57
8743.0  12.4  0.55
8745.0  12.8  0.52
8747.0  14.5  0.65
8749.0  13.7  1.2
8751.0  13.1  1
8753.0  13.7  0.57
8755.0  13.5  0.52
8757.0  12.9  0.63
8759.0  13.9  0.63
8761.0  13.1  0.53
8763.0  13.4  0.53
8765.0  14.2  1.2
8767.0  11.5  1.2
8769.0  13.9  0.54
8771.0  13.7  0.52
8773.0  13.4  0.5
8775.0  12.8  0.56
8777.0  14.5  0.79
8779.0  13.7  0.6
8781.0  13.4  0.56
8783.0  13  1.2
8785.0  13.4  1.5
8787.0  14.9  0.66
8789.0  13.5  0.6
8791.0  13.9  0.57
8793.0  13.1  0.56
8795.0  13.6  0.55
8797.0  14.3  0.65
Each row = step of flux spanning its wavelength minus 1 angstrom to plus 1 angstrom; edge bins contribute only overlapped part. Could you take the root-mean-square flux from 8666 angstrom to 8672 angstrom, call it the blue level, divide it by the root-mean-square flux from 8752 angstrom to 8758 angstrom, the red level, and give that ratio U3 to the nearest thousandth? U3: 0.875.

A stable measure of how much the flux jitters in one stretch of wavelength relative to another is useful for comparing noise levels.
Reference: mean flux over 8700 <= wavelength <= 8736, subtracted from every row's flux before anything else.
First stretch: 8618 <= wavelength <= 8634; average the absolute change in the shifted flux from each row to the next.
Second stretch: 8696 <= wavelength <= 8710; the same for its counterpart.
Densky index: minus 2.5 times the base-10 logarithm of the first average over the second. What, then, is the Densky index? -0.27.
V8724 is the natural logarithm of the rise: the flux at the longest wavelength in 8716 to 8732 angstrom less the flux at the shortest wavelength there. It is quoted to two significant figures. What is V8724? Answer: -1.6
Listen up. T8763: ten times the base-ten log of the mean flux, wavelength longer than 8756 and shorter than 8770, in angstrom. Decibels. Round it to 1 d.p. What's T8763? 11.2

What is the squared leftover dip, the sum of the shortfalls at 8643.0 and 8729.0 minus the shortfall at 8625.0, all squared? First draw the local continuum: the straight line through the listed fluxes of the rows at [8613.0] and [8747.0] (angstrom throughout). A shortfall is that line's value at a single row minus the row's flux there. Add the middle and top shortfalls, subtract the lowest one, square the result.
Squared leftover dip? 0.4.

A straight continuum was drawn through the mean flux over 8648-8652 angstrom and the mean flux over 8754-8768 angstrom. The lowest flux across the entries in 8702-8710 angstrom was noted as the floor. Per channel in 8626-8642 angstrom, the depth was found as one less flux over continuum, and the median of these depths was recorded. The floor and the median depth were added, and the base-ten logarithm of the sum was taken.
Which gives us 1.095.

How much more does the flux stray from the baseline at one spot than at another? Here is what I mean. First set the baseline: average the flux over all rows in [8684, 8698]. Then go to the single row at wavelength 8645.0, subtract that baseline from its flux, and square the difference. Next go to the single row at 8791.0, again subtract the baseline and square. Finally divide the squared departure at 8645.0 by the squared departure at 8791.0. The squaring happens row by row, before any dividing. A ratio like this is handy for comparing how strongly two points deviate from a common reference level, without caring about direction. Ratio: 0.48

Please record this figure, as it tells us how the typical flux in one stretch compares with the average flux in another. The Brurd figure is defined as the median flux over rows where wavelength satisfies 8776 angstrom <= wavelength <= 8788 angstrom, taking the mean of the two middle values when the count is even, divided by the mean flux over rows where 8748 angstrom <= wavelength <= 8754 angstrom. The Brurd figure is 1.00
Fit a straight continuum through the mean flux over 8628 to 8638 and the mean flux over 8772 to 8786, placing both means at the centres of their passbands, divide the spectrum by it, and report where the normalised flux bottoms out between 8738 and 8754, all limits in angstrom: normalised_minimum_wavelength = 8743.0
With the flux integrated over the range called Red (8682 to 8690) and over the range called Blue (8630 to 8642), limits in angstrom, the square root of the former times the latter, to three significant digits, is 125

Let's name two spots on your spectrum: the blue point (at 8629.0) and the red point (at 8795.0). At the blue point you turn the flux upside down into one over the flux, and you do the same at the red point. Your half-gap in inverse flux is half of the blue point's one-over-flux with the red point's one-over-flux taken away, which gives 0.002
